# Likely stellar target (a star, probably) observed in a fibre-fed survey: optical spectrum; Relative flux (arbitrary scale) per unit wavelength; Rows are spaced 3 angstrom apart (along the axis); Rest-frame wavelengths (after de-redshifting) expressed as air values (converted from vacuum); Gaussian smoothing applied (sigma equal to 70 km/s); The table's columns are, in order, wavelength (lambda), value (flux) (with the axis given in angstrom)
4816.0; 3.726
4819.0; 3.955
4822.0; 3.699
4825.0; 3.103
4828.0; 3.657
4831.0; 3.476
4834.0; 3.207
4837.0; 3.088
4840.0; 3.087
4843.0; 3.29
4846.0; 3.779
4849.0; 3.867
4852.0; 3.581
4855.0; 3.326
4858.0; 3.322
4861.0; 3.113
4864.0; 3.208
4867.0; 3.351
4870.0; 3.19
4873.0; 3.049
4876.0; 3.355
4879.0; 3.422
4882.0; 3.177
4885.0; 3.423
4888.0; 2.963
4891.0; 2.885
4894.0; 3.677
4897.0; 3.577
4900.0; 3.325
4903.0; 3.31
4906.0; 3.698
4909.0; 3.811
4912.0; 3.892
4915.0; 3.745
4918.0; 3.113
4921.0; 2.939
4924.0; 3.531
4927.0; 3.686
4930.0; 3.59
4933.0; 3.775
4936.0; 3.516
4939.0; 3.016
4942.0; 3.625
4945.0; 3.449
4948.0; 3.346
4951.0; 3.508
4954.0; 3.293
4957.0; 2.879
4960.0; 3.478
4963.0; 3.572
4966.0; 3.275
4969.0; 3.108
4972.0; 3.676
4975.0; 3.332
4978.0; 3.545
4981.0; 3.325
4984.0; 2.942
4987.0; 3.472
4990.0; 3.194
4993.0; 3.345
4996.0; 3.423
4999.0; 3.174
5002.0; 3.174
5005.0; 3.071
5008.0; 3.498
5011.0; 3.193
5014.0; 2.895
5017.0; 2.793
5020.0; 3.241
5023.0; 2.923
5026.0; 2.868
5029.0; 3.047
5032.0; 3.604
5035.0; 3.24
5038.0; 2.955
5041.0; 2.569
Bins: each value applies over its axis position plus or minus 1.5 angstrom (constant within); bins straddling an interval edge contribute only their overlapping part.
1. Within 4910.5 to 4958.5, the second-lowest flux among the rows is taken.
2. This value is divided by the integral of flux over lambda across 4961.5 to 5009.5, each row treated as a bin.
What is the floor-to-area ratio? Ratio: 0.0184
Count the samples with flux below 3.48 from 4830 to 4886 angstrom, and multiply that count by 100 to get 1600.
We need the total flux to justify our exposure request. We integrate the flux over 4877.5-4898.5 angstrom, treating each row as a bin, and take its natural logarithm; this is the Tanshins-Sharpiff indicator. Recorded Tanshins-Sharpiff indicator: 4.239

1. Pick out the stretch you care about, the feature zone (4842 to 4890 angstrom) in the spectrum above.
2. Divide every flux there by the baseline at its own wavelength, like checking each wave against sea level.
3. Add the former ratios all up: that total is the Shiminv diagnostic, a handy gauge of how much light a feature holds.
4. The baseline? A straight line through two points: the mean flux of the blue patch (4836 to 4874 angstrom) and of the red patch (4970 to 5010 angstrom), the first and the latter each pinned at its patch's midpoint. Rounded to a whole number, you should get 16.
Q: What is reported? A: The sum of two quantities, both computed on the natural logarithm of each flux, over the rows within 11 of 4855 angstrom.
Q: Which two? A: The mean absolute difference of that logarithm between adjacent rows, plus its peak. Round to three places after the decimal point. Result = 1.397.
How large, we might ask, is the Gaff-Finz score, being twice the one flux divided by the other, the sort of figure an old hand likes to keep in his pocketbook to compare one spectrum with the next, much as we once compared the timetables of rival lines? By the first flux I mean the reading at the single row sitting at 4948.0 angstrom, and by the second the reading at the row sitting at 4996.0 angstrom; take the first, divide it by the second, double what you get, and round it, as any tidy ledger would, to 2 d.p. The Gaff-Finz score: 1.96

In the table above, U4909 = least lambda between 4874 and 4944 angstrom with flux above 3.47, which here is 4894.0 angstrom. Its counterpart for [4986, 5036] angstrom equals 4987.0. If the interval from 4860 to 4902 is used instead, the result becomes 4894.0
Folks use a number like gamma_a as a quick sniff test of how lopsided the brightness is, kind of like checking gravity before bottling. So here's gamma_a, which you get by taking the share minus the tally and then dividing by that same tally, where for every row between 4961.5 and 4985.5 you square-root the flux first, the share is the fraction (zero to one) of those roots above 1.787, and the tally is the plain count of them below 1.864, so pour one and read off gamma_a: -0.850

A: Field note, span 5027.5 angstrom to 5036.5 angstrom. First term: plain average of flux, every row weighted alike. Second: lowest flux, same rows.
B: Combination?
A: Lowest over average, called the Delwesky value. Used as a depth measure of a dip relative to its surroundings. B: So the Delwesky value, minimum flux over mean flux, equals 0.924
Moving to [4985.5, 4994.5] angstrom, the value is 0.957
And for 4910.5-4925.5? 0.853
